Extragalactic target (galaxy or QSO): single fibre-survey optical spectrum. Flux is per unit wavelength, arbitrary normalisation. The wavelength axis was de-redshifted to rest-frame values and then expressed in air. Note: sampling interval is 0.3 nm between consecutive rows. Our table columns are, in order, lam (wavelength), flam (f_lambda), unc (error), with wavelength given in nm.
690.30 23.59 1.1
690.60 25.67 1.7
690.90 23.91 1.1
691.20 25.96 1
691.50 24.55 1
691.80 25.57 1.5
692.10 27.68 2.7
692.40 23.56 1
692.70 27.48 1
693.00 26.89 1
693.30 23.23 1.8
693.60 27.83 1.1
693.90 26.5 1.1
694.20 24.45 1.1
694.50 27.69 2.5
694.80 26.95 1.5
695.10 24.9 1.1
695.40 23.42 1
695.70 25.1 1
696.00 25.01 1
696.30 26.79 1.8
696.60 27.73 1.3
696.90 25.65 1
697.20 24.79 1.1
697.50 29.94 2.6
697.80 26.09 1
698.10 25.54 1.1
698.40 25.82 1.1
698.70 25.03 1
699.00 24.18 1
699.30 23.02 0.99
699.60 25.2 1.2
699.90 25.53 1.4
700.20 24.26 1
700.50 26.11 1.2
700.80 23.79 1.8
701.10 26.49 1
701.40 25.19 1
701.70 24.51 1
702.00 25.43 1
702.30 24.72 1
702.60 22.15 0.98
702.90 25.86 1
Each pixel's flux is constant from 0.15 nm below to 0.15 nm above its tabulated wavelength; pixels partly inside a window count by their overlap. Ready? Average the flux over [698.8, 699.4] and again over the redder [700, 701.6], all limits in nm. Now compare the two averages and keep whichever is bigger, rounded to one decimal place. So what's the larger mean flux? 25.2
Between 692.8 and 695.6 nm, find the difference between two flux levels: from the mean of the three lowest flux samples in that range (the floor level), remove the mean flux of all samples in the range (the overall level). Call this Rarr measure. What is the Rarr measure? -2.1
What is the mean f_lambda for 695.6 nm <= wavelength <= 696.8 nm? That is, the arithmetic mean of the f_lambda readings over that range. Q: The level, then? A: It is 26.2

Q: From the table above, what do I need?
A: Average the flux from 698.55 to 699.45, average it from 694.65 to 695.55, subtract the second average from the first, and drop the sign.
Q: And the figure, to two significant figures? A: 1.0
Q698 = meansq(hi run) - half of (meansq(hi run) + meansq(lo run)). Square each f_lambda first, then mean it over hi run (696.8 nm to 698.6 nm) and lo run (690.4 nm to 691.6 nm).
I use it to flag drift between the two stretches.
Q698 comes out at 34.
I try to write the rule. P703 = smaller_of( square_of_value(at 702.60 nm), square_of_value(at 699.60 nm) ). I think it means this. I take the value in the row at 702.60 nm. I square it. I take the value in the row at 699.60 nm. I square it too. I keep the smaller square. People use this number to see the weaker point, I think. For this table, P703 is 491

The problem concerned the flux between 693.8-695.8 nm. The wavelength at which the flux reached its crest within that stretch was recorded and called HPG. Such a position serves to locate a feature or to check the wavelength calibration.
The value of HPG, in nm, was 694.50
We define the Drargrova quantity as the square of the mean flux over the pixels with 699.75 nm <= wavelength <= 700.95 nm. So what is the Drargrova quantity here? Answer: 621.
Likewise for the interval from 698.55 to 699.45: 580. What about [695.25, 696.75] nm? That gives 656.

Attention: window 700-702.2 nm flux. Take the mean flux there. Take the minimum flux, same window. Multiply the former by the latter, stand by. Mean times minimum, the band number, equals 597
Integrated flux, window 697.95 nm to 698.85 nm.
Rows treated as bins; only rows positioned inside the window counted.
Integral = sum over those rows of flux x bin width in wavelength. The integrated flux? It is 22.92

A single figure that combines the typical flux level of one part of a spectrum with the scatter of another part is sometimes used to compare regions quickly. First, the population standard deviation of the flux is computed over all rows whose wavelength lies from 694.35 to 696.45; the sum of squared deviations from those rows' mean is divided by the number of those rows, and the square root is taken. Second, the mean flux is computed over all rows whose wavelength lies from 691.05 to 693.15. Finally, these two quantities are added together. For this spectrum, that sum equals 27.3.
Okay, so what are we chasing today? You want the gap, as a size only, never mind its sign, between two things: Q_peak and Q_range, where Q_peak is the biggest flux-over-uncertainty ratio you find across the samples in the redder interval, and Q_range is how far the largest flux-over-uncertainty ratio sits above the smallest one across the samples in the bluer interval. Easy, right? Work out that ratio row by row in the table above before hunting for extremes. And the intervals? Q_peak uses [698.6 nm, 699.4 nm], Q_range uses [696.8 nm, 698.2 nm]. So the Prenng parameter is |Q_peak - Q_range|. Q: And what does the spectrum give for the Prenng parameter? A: 10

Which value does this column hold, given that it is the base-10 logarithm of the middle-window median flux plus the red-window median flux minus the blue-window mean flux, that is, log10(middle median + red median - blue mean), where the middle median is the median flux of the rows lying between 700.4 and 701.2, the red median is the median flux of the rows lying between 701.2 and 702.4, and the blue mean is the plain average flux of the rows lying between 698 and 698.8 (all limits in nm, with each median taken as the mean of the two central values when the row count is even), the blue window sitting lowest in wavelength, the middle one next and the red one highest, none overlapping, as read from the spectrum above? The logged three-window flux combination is 1.408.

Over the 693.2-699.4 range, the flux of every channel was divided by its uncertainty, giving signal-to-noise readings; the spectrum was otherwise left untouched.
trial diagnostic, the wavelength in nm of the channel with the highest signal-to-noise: 697.80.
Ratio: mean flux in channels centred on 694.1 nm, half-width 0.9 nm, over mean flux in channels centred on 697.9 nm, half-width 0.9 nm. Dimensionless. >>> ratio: 1.00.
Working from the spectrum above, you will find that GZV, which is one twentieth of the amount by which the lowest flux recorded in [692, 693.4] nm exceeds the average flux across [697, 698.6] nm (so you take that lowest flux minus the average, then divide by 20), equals -0.16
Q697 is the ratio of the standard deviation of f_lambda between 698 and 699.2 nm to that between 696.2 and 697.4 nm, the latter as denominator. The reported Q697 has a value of 0.56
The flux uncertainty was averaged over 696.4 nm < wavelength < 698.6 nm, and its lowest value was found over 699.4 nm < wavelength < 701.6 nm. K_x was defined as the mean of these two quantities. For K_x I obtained 1.16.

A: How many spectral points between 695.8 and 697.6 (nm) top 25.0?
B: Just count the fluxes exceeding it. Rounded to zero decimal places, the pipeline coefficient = 5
